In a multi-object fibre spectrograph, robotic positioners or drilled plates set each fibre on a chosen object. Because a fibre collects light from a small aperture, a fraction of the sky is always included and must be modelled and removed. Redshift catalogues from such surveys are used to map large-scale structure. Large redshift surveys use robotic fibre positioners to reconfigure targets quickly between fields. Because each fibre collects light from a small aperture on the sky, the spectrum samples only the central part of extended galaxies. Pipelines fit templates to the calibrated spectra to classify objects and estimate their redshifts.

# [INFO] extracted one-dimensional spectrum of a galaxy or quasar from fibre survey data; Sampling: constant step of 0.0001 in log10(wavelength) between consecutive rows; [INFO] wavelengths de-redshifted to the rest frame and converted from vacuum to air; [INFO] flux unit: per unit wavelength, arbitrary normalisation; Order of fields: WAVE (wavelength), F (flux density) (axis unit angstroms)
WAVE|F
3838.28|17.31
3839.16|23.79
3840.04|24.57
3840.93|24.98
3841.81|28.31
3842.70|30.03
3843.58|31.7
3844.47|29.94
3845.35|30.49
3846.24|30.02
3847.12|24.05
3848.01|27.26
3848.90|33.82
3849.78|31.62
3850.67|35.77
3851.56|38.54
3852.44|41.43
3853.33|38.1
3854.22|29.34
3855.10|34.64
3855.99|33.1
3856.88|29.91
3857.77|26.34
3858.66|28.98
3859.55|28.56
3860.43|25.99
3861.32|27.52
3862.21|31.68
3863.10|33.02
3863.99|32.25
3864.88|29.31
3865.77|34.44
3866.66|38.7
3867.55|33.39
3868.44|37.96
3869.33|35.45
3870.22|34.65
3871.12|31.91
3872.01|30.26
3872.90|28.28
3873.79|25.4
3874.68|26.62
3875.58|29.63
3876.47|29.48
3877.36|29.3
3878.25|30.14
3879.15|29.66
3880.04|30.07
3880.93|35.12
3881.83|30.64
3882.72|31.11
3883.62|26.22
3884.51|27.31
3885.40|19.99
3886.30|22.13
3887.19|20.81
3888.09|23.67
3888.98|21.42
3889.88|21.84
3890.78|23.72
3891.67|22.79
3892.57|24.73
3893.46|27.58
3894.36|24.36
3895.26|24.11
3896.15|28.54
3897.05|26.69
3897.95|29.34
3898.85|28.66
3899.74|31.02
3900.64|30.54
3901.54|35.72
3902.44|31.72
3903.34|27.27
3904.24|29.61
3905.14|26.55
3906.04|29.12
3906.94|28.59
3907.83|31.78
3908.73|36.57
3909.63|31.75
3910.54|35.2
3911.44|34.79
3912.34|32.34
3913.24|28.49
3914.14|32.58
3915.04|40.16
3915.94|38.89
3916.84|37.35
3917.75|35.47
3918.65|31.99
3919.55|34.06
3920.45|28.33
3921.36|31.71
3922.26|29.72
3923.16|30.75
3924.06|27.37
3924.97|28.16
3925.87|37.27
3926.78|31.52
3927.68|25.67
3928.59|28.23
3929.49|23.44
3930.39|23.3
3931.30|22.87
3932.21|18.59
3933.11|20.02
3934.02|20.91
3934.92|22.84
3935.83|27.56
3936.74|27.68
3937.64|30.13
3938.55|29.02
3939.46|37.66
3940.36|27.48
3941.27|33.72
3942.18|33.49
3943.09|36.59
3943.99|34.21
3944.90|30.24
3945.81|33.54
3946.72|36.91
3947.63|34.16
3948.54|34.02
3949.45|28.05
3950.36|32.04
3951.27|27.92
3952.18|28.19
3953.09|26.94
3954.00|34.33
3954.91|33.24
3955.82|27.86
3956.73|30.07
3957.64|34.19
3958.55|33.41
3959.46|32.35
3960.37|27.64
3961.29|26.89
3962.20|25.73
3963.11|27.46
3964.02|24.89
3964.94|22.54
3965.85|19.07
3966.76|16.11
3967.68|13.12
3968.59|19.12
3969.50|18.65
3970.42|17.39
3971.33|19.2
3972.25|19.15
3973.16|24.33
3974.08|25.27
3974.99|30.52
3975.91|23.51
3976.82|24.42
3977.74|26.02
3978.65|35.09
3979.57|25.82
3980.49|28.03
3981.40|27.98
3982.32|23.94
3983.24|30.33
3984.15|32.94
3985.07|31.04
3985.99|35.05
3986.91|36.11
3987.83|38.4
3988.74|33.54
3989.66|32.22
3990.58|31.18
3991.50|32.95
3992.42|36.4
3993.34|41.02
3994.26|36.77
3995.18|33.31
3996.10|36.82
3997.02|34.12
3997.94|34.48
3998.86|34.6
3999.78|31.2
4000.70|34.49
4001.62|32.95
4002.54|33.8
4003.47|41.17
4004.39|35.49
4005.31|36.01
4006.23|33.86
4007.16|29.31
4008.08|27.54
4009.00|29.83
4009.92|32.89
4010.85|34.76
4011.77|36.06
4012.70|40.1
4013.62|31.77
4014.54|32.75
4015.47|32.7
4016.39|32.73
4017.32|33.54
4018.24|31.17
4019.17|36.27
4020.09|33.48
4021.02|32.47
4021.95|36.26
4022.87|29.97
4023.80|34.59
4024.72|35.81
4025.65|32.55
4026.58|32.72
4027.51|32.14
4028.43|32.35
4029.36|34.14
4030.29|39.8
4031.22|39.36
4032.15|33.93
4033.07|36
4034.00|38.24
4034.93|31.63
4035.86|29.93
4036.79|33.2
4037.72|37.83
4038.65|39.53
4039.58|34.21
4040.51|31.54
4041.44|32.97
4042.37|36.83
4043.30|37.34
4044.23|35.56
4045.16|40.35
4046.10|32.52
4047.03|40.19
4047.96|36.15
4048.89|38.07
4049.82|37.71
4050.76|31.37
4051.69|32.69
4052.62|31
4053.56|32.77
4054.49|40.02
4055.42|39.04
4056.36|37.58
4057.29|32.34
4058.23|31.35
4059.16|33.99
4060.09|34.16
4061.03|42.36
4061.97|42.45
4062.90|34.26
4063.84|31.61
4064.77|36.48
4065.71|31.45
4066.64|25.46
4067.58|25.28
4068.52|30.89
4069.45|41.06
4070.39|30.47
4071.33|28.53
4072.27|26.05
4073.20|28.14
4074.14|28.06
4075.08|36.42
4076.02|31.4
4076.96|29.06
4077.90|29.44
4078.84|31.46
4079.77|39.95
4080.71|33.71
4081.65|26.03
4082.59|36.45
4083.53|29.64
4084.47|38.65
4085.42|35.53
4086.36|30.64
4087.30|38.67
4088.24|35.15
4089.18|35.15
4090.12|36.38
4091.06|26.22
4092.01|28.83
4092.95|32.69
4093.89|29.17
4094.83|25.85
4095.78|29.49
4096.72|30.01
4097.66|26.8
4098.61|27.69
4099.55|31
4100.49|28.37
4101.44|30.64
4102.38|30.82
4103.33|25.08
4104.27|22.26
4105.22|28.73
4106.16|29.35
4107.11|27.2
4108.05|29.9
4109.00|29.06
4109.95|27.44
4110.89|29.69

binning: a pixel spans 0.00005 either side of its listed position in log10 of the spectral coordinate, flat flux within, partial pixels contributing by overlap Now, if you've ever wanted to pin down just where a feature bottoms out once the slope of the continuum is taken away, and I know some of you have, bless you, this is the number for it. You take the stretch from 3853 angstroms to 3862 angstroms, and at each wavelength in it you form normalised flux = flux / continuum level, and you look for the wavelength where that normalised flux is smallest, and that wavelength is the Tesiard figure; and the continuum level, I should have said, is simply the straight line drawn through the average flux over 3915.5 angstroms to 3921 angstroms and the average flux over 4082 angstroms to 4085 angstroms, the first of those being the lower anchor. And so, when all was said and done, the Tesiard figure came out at 3860.43 angstroms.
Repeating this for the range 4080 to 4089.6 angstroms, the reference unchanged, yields 4081.65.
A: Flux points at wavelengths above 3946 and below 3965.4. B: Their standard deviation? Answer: 3.8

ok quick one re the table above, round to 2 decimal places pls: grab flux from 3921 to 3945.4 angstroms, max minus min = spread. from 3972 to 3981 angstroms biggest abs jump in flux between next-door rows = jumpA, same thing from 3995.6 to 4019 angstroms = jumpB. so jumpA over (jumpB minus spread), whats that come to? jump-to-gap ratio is -0.86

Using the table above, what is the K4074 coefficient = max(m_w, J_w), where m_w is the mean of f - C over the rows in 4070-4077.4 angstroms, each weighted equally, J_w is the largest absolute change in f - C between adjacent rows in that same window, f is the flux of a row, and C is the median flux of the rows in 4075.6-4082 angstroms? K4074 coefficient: 8.4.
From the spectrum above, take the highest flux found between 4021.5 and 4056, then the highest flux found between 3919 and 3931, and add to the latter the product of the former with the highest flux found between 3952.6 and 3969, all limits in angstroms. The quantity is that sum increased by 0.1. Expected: 1423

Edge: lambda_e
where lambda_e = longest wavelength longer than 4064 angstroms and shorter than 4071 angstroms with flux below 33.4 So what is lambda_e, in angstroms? 4070.39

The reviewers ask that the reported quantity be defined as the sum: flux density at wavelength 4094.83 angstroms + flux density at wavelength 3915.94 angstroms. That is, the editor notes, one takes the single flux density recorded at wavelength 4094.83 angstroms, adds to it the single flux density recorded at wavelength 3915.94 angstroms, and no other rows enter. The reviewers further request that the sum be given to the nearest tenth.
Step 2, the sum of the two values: 64.7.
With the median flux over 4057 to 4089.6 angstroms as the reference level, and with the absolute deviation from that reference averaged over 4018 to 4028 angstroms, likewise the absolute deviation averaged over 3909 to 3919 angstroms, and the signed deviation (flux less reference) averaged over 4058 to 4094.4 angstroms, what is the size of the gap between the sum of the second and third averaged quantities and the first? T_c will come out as 2.3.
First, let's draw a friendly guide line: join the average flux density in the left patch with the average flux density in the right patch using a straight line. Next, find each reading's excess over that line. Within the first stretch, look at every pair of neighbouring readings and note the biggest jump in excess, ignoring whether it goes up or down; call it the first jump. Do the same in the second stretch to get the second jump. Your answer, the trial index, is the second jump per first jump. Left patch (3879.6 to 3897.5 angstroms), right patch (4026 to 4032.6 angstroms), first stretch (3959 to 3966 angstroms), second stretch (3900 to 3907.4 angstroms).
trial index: 1.1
